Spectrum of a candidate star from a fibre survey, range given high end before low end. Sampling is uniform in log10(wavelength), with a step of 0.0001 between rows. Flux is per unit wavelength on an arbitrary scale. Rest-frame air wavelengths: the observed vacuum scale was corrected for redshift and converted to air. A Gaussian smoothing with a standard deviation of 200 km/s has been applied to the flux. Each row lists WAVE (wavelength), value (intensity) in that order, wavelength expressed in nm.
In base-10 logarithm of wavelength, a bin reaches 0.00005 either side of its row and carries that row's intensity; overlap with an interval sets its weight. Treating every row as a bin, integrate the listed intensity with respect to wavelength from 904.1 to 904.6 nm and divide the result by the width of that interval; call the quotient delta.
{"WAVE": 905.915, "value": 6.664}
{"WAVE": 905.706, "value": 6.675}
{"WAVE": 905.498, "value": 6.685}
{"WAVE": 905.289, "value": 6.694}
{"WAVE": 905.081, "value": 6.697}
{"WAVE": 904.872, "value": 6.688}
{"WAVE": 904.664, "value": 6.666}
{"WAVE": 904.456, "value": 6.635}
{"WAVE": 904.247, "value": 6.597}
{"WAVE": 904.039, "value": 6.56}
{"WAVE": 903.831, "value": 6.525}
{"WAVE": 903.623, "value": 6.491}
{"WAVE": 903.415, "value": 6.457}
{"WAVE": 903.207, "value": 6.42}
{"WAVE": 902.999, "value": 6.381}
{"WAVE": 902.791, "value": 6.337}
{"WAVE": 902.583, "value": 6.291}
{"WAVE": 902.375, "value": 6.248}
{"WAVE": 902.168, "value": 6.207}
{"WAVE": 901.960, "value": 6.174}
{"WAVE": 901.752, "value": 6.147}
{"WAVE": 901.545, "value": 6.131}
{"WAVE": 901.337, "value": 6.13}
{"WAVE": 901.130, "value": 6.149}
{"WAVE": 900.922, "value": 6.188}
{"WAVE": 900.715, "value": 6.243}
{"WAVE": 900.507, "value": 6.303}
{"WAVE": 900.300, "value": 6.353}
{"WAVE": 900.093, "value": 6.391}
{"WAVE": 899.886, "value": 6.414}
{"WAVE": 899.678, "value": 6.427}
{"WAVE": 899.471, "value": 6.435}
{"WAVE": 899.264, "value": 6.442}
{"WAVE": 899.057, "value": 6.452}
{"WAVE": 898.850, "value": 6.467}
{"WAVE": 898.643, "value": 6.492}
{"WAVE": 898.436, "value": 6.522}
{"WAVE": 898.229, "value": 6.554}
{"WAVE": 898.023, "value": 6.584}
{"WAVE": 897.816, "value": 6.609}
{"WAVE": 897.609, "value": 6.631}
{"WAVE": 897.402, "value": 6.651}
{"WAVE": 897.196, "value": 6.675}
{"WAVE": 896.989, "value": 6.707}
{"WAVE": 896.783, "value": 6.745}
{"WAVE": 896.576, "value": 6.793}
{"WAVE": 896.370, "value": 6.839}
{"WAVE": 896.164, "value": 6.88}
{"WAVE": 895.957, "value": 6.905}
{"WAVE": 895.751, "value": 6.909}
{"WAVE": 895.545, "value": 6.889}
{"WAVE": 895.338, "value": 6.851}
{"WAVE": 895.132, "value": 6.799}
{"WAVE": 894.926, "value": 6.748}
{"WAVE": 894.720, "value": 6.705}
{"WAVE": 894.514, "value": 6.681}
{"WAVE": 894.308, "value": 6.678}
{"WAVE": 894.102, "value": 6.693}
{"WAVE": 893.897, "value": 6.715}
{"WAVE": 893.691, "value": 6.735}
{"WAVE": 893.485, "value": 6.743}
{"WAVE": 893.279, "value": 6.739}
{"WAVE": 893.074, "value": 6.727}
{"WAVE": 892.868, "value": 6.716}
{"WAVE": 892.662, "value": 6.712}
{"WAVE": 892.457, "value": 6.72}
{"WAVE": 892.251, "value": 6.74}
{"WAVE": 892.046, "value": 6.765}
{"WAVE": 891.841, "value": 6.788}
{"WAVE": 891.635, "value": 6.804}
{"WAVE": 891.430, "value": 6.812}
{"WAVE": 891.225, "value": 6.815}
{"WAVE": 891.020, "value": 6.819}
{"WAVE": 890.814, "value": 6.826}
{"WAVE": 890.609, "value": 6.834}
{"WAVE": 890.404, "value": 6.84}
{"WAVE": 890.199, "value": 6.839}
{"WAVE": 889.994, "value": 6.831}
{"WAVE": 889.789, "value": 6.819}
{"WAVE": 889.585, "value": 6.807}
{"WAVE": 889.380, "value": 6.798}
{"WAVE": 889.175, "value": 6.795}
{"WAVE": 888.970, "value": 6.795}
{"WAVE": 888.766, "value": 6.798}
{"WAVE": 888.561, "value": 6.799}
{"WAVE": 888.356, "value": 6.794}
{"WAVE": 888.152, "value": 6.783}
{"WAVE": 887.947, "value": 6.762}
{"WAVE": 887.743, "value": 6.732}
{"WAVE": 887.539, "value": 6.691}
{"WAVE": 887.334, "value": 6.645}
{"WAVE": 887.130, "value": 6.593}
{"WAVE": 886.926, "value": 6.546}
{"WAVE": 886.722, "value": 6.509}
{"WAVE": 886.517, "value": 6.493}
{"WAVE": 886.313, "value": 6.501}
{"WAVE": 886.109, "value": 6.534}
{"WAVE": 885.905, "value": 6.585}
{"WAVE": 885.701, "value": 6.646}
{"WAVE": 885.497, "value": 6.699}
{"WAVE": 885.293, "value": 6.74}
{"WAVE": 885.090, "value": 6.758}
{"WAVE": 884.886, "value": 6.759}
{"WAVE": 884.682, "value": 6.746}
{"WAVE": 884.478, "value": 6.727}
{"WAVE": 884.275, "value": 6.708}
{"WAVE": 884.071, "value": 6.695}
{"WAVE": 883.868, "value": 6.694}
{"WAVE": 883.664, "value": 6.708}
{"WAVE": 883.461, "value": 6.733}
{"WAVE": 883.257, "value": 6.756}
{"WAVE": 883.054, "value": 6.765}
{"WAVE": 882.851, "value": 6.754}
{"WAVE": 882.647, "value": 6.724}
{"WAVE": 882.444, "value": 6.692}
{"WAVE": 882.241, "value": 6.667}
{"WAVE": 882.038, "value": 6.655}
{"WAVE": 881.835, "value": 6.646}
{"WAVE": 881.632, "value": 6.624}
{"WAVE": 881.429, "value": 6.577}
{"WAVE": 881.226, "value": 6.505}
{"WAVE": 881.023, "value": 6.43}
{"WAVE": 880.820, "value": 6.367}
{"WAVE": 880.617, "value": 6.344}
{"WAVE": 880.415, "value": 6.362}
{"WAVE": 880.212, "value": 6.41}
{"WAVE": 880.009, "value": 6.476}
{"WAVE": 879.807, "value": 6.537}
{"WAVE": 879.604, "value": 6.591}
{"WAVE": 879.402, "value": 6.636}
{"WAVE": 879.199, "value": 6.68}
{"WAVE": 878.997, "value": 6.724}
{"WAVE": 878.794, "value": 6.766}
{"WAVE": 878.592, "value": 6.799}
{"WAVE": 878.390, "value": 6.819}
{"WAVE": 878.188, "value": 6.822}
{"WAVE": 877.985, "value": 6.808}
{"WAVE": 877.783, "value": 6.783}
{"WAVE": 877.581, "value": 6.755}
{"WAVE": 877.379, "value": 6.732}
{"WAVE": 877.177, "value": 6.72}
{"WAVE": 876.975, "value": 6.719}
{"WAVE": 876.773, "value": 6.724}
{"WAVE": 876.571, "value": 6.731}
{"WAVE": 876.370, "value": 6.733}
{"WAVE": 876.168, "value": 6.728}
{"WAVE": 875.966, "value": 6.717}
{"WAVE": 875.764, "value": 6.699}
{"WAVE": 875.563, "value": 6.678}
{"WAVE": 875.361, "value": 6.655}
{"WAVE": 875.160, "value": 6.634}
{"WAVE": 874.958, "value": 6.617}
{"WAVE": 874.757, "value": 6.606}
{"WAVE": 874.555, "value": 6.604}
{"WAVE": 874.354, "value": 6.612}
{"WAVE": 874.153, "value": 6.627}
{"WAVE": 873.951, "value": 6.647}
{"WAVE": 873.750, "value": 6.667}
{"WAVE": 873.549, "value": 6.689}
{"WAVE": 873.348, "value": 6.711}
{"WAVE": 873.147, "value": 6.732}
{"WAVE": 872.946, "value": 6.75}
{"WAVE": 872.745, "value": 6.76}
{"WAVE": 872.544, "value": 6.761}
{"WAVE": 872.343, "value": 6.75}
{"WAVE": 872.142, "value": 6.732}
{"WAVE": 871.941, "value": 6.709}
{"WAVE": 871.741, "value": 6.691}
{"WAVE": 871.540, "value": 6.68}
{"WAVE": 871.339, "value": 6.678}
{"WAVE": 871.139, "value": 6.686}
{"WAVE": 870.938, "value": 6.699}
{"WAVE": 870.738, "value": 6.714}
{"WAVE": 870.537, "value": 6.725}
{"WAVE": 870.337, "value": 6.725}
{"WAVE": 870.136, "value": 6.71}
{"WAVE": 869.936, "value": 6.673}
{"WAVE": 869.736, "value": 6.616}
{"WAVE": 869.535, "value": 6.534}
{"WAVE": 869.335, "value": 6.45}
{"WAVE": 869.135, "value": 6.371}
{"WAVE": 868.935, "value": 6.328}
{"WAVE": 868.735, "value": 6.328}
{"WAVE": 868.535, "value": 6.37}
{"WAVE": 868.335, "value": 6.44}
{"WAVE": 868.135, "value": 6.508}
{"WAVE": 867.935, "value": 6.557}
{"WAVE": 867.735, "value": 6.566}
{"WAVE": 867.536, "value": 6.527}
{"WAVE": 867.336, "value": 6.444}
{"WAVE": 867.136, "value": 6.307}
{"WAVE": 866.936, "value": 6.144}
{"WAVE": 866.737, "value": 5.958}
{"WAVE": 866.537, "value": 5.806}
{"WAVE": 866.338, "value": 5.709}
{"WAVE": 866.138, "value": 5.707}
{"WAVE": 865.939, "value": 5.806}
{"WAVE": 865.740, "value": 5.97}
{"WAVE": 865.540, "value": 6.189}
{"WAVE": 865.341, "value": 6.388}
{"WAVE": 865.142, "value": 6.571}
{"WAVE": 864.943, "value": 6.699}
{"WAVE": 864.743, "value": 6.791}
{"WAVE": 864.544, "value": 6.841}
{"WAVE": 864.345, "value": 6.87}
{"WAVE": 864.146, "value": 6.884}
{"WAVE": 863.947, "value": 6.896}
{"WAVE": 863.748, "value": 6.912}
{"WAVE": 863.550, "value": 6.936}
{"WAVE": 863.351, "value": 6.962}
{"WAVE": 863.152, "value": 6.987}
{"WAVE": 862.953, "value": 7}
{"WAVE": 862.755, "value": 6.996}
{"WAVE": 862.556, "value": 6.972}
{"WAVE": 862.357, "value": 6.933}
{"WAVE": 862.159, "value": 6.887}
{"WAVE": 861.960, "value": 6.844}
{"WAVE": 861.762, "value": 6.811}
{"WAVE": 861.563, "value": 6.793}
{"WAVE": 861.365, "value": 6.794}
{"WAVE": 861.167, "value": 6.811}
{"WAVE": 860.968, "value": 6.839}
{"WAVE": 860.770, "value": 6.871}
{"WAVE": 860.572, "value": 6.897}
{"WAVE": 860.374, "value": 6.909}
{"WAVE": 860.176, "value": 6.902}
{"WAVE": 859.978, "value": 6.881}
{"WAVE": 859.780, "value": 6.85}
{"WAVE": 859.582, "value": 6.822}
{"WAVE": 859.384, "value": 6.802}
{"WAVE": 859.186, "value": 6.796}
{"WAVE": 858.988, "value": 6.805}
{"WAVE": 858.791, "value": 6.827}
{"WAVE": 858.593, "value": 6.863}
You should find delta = 6.61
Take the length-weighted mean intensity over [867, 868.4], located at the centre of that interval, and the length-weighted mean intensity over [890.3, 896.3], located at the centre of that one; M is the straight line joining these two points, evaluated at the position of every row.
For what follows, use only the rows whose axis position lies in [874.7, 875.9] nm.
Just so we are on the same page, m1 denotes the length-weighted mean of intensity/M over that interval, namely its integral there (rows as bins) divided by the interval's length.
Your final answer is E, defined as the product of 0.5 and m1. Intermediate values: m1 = 1.01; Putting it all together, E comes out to 0.507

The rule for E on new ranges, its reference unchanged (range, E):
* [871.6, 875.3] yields 0.511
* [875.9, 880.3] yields 0.508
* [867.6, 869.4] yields 0.497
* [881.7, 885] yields 0.504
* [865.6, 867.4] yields 0.463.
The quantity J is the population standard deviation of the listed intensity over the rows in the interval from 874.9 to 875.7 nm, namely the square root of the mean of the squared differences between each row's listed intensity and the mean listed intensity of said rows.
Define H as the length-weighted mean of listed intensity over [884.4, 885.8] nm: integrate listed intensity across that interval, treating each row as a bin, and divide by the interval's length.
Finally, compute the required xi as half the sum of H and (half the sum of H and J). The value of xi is 5.05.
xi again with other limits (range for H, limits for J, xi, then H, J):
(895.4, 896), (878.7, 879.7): 5.19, 6.89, 0.06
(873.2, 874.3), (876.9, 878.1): 5.01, 6.67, 0.03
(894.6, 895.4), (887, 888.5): 5.10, 6.77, 0.07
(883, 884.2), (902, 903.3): 5.06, 6.72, 0.07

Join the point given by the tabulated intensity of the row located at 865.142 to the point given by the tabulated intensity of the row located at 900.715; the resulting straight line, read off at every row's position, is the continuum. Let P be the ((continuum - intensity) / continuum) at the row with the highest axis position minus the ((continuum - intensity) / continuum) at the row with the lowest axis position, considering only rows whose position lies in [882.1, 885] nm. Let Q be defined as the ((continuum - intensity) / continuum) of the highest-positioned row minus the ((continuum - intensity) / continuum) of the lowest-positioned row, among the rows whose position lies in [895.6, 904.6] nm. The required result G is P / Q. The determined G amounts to -0.6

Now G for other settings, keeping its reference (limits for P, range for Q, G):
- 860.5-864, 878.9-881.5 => -0.2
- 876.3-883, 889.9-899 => -0.3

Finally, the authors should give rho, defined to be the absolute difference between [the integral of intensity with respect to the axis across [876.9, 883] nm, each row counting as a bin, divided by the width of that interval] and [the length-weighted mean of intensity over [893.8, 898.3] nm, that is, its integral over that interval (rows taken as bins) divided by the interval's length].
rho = 0.10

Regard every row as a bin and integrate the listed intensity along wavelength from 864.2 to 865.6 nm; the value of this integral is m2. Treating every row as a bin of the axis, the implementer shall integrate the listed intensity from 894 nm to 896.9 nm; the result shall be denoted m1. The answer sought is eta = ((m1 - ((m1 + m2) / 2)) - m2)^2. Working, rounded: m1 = 20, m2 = 9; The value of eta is 17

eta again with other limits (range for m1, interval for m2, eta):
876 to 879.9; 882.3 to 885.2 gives 261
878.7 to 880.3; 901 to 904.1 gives 578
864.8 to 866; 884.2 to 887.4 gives 788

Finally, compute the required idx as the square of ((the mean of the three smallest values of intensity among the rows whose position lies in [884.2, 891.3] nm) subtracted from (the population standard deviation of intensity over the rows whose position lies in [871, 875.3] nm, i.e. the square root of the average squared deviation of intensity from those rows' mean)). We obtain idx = 42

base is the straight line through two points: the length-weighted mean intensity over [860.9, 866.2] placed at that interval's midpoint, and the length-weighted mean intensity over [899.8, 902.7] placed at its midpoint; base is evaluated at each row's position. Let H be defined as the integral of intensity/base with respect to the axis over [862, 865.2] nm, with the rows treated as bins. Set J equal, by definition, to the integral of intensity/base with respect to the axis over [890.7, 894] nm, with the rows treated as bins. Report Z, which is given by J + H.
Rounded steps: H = 3.28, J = 3.51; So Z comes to 6.79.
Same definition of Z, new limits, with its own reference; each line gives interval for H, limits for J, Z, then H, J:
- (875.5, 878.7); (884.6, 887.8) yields 6.60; 3.30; 3.30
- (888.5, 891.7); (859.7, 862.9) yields 6.68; 3.42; 3.26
